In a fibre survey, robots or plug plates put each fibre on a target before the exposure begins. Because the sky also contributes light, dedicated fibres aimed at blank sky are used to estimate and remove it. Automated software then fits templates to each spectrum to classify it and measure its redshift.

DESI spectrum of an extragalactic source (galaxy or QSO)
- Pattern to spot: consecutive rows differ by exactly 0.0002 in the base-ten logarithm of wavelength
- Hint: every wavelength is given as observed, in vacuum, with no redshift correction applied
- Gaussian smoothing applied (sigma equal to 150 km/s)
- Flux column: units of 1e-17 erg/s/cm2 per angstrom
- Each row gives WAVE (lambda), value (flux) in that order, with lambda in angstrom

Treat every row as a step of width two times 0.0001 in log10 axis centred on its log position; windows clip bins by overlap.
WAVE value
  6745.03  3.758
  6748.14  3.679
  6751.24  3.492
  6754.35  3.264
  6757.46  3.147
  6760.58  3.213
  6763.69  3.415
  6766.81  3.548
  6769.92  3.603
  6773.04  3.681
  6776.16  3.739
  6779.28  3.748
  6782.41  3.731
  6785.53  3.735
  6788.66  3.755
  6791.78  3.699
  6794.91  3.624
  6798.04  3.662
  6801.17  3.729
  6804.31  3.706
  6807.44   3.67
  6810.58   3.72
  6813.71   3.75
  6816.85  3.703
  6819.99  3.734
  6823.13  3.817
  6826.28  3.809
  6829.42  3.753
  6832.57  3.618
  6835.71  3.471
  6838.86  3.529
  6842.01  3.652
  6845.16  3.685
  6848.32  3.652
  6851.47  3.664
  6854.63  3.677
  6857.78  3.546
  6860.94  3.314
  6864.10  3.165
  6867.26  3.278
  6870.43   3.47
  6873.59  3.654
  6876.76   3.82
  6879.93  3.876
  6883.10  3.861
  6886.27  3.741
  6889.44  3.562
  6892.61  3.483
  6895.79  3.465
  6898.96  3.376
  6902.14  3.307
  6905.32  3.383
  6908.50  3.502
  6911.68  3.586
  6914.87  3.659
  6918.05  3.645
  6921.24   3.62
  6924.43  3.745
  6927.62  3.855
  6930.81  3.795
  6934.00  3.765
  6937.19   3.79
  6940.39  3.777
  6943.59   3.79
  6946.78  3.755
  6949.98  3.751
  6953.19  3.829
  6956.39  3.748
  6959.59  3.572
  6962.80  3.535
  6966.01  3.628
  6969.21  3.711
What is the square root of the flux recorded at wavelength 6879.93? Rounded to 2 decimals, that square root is 1.97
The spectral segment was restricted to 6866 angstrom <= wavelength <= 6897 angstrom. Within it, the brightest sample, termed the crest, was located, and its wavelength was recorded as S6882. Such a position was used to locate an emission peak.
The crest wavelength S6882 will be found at 6879.93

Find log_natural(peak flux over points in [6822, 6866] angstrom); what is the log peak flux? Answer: 1.34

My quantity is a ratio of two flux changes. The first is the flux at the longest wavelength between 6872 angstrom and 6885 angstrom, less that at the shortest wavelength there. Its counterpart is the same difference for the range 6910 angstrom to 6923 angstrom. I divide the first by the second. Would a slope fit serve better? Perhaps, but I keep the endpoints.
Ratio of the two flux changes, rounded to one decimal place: 6.1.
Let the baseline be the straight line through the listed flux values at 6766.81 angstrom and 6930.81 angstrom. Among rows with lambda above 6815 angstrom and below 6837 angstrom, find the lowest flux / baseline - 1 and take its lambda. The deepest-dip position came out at 6835.71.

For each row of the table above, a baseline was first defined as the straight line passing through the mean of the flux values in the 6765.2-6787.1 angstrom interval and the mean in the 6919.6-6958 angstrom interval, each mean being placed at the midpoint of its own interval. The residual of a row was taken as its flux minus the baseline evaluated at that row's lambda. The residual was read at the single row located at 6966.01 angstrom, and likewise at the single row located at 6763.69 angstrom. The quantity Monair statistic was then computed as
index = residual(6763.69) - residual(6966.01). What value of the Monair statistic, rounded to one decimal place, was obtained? -0.1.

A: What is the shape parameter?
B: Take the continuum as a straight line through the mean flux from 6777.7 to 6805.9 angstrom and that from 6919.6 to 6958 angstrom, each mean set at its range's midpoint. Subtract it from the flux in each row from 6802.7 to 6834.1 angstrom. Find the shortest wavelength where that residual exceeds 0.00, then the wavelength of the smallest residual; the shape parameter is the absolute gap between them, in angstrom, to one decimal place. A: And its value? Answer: 22.0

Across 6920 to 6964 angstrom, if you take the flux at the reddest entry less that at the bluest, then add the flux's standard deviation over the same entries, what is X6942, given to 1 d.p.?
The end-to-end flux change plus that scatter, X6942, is 0.0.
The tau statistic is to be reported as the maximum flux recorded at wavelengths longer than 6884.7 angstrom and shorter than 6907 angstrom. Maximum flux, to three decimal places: 3.741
